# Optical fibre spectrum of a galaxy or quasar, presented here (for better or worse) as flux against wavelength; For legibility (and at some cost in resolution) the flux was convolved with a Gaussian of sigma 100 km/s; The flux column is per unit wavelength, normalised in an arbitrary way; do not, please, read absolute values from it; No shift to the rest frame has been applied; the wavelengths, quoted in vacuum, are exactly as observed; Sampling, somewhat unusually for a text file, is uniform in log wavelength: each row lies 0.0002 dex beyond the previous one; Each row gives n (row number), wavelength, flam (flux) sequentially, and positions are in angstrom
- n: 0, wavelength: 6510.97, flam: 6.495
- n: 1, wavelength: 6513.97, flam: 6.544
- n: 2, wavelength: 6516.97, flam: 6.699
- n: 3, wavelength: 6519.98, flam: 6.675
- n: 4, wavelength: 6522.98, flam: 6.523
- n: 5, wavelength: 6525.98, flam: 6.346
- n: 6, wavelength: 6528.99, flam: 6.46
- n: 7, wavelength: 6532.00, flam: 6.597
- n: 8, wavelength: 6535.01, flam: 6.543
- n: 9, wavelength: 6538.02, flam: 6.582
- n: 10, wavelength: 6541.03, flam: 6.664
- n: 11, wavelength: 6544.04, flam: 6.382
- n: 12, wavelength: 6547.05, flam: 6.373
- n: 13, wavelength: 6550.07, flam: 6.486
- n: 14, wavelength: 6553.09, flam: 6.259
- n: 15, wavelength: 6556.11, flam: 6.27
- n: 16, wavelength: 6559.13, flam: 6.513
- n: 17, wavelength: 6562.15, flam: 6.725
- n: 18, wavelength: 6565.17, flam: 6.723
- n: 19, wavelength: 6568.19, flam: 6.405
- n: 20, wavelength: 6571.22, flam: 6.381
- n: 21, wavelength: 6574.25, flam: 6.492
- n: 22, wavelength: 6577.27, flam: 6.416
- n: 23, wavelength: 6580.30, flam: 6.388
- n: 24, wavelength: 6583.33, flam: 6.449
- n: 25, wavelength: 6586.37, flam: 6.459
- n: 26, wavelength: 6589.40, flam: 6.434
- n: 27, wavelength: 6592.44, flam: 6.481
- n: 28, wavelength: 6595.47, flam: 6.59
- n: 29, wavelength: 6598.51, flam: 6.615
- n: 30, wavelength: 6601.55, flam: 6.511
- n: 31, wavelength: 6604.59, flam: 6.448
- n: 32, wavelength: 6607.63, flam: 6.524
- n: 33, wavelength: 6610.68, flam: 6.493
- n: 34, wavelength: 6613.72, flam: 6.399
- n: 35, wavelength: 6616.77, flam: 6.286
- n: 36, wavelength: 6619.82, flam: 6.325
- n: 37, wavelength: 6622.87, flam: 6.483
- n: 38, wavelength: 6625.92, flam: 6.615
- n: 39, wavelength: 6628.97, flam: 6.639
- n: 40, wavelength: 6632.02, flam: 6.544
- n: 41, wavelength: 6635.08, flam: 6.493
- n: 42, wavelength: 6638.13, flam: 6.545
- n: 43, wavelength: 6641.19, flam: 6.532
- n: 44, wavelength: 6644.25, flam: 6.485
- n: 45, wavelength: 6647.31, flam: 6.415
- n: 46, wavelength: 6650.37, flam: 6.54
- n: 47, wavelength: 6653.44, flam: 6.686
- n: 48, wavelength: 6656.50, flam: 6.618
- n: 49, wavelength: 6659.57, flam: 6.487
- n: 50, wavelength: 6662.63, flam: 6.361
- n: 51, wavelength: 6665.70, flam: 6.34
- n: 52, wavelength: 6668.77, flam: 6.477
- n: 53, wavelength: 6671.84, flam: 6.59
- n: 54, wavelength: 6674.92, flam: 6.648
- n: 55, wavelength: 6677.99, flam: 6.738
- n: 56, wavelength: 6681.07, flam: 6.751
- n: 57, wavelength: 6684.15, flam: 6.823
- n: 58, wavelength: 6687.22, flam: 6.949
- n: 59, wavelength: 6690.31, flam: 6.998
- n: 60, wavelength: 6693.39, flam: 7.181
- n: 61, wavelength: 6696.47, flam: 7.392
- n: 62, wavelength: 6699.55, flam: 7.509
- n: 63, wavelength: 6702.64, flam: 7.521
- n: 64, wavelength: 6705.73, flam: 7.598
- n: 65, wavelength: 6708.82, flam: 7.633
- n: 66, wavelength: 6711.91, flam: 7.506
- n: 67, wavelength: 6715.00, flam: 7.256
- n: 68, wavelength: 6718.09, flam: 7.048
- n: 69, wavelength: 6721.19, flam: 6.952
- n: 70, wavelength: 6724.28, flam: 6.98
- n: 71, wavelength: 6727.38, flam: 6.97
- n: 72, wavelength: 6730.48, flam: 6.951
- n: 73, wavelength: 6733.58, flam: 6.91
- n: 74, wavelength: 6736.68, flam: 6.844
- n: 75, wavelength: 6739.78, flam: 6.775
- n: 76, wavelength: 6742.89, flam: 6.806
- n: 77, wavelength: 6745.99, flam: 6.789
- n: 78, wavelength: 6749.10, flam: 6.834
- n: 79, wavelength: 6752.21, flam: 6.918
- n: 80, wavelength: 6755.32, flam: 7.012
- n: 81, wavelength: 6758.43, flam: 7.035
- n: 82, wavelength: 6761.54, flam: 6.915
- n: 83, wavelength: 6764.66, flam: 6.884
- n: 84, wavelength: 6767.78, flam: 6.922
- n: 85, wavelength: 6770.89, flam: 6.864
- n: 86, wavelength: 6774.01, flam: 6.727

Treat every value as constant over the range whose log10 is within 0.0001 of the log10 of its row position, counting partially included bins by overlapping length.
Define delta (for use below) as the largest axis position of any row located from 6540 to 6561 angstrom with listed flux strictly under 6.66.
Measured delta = 6559.13 angstrom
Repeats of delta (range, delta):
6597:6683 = 6674.92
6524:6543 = 6538.02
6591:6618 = 6616.77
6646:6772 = 6674.92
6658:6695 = 6674.92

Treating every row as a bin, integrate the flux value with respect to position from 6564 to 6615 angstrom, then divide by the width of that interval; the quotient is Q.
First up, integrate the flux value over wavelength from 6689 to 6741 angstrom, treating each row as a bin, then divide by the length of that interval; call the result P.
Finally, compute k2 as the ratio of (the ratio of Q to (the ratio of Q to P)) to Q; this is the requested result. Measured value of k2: 1.11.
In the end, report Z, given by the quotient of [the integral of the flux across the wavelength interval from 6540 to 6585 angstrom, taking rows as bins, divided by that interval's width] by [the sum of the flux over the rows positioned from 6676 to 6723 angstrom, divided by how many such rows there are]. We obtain 0.90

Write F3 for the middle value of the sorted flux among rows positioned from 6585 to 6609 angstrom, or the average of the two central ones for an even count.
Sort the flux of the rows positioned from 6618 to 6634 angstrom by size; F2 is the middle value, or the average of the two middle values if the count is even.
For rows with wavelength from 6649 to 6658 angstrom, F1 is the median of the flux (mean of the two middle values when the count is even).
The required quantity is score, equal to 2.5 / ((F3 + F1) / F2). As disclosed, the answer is 1.25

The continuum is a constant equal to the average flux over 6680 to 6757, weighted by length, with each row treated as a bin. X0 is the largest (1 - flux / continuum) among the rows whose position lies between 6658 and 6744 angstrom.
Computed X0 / 0.104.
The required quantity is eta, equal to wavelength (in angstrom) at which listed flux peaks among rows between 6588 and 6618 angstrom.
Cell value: 6598.51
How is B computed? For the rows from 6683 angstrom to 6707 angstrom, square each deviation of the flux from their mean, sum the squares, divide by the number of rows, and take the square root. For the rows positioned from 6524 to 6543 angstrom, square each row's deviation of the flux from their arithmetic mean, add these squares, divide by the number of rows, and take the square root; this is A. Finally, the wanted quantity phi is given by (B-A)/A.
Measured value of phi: 1.7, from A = 0.103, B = 0.279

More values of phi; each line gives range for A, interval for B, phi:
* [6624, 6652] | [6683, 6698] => 2.1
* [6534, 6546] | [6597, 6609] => -0.4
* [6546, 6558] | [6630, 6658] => -0.2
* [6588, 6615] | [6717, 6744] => 0.3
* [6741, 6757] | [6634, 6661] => -0.1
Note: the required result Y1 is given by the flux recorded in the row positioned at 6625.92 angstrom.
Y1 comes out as 6.615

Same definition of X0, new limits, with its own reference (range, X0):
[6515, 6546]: 0.103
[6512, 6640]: 0.116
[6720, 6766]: 0.043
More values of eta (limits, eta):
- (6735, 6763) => 6758.43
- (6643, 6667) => 6653.44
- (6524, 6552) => 6541.03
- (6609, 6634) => 6628.97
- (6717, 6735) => 6718.09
